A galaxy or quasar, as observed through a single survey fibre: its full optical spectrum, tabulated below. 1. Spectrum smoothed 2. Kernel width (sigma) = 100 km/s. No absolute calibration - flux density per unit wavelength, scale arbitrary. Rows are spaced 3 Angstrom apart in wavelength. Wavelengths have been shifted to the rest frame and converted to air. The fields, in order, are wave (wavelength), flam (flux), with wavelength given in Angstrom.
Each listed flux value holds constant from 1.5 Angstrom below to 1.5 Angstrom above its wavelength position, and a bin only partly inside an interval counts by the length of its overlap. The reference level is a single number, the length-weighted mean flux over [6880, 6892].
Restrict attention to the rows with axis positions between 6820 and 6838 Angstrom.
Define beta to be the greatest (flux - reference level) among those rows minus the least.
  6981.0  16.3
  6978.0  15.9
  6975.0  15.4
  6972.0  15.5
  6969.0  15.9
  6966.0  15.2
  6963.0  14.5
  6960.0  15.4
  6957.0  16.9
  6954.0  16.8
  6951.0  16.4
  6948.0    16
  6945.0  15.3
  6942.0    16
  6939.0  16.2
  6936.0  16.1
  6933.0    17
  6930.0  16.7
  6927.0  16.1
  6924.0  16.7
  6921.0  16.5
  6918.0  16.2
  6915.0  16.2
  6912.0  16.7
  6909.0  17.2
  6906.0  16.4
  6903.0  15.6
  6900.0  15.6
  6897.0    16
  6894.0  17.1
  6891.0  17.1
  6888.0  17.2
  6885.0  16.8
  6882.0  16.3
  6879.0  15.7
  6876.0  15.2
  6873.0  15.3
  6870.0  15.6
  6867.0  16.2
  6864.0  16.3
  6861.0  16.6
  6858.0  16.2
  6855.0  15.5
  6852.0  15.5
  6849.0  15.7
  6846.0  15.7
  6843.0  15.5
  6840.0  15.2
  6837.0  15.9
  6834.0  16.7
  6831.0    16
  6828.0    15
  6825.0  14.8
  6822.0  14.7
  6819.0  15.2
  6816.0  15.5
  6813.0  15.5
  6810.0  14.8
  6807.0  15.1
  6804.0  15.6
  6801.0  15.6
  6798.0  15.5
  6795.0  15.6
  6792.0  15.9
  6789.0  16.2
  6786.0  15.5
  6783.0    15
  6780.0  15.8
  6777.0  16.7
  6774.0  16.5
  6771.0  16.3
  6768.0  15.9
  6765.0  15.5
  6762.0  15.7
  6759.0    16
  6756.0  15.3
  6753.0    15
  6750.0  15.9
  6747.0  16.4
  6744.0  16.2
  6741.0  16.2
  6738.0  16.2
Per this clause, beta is 2.0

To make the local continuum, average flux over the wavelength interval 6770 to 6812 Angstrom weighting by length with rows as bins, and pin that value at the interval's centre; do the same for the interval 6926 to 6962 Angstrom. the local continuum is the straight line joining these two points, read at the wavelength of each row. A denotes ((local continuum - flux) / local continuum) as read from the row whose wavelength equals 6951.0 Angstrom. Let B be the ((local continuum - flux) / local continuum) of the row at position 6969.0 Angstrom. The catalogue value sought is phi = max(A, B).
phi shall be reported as 0.025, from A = -0.01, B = 0.025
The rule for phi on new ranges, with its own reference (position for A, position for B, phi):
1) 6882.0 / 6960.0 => 0.054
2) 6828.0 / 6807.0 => 0.053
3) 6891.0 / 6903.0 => 0.030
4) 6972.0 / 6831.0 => 0.050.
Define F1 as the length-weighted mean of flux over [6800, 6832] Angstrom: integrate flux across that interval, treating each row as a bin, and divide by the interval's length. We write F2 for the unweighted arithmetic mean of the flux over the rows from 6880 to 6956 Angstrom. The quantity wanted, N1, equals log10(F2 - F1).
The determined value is 0.07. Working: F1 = 15.2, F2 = 16.4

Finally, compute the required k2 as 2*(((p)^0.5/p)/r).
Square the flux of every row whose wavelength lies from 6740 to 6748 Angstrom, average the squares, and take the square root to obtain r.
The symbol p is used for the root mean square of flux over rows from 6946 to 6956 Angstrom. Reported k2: 0.0304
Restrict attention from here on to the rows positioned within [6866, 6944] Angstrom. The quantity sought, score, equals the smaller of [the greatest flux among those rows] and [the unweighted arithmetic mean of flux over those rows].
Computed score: 16.3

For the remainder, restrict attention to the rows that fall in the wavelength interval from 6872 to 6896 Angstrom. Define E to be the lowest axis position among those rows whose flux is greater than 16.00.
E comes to 6882.0 Angstrom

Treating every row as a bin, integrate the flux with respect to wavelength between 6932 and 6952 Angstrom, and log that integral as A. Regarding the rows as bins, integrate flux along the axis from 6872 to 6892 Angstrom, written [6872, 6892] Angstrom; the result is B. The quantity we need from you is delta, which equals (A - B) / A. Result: -0.01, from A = 322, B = 325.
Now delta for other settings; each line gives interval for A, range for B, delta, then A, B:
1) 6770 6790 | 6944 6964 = 0.00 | 320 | 319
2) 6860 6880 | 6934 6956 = -0.12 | 317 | 355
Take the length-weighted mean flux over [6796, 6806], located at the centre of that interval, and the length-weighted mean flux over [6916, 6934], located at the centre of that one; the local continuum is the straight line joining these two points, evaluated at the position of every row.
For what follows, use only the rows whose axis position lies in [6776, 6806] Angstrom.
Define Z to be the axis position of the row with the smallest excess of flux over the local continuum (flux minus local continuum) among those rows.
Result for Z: 6783.0 Angstrom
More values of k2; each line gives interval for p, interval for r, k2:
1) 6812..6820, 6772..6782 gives 0.0312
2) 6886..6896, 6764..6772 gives 0.0304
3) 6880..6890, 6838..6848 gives 0.0316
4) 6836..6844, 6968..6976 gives 0.0325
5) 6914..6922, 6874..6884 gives 0.0315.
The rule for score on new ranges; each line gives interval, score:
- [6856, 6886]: 16.0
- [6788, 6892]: 15.7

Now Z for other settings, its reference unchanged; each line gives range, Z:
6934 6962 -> 6960.0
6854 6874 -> 6873.0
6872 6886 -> 6876.0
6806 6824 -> 6822.0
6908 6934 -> 6927.0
